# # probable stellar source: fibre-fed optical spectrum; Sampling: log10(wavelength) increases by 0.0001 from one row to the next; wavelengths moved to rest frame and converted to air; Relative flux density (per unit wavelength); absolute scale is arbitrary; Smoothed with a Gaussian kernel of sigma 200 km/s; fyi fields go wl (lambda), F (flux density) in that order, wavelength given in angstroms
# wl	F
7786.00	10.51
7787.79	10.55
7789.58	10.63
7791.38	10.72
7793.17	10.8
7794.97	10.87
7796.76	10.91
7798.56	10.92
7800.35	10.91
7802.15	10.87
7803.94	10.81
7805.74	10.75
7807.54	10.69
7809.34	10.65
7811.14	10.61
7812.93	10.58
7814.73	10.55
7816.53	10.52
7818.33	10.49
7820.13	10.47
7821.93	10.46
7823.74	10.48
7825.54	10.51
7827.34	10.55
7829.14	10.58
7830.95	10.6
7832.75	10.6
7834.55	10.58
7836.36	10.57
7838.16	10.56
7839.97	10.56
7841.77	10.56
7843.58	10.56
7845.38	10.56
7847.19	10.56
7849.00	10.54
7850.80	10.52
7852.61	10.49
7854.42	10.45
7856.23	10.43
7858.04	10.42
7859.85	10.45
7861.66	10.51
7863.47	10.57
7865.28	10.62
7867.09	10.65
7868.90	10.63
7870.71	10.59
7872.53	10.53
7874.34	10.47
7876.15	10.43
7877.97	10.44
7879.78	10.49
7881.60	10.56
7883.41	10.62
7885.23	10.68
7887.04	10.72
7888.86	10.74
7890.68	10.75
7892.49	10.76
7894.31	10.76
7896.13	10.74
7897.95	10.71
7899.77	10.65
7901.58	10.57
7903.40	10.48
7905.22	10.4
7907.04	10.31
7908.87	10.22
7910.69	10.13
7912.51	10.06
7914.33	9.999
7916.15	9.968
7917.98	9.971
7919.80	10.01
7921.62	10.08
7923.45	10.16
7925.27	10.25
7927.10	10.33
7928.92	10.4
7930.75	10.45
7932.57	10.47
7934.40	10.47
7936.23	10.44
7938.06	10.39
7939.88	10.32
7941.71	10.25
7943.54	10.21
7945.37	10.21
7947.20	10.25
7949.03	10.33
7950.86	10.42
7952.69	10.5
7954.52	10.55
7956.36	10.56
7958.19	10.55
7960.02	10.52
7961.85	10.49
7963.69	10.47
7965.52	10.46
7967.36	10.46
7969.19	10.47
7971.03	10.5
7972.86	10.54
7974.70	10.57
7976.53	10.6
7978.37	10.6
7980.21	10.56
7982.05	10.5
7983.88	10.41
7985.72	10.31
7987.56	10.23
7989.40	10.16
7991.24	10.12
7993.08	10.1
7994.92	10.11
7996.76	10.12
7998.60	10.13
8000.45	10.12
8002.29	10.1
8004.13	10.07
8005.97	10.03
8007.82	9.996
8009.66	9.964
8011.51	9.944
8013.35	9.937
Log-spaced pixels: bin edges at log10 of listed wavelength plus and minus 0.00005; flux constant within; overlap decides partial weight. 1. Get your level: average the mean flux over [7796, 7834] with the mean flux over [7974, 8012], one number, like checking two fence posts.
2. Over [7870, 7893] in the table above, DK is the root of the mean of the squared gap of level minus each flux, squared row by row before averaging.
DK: 0.20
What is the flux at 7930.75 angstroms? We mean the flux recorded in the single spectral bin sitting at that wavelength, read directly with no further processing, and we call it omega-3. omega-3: 10.45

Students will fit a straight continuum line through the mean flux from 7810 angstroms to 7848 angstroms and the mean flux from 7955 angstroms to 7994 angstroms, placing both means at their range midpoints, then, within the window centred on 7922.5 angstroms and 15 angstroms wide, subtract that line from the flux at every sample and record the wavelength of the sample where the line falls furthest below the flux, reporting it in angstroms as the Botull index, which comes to 7928.92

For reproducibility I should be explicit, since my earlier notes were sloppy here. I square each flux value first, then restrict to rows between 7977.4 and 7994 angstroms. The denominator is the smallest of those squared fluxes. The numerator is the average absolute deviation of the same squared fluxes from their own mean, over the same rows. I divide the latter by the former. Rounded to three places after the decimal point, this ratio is 0.033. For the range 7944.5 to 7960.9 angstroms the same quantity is 0.023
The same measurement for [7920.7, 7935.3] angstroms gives 0.025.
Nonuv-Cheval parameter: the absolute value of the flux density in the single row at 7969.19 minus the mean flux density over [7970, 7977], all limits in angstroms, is 0.08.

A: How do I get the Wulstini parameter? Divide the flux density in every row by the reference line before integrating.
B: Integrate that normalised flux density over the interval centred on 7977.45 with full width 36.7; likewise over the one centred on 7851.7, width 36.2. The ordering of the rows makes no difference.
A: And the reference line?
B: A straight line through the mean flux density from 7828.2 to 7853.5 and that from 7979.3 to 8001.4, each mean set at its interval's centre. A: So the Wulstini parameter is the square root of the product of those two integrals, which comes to 36.7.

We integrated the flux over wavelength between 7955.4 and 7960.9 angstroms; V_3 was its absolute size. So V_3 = 58.0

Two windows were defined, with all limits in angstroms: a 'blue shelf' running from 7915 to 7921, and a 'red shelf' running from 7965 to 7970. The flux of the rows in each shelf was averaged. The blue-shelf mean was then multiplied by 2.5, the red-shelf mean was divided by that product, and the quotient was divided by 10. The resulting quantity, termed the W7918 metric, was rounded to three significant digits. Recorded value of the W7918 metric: 0.0419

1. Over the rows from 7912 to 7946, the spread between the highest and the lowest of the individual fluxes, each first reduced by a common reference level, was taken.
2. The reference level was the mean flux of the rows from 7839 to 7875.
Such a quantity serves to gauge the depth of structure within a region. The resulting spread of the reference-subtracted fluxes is 0.50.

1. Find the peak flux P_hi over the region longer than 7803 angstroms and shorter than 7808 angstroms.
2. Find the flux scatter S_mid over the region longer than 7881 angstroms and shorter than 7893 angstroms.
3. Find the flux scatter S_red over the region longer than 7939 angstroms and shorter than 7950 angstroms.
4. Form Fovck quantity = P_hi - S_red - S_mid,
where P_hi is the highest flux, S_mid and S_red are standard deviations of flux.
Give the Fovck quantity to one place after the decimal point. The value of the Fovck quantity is 10.7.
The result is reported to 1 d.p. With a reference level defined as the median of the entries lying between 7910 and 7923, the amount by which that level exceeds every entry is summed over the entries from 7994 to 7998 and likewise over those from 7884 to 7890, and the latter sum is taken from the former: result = 1.9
